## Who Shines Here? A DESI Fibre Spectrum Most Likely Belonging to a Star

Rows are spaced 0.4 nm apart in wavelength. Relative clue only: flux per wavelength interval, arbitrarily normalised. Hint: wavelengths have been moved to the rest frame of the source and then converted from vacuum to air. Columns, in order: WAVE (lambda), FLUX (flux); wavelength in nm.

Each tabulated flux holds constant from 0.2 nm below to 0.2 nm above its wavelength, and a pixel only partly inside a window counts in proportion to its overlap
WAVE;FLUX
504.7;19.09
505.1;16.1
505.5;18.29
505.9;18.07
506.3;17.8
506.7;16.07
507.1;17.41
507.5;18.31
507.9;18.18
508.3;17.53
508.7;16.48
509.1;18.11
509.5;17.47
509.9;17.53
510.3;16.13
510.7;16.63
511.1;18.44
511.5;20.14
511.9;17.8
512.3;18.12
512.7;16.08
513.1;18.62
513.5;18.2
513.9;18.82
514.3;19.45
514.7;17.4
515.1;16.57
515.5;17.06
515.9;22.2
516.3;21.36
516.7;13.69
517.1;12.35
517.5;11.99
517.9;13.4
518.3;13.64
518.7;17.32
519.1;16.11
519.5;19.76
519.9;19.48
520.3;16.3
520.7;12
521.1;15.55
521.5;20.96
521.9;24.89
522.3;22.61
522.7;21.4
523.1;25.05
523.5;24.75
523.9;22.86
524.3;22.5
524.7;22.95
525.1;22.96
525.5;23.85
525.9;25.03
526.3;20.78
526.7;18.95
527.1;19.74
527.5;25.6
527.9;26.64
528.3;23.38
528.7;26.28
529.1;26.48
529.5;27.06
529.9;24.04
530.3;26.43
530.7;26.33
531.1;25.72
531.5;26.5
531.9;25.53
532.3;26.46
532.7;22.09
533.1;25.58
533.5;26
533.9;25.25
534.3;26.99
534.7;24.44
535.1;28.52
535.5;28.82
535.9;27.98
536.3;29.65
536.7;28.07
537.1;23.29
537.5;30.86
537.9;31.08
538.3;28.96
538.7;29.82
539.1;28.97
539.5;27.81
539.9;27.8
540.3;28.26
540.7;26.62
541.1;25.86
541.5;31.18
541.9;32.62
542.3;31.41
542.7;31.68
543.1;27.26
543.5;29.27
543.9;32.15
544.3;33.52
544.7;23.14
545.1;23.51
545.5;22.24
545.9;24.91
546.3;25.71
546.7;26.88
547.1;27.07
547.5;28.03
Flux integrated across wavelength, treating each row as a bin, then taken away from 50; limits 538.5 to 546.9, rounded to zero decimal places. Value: -186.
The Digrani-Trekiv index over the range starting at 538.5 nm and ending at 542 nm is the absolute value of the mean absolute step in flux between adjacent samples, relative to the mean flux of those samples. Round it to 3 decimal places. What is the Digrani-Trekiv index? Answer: 0.051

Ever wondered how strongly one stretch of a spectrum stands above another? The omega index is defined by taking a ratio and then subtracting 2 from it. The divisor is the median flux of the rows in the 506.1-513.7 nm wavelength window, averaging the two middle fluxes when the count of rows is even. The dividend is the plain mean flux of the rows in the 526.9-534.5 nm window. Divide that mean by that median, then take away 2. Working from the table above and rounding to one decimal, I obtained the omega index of -0.6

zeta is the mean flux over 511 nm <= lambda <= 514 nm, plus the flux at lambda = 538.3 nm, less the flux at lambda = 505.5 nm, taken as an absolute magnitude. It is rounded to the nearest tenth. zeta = 28.9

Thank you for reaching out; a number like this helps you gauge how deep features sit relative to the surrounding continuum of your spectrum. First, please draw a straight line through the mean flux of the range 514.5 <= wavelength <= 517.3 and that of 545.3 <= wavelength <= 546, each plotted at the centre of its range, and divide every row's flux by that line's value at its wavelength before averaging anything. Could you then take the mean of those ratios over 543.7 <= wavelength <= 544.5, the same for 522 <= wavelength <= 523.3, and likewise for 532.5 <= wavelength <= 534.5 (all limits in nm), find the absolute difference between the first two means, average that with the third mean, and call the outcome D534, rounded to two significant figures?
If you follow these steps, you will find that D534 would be 0.69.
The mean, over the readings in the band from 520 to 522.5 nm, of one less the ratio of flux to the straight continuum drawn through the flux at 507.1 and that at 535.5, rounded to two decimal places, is 0.19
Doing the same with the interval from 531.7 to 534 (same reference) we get 0.09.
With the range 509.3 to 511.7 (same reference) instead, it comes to 0.06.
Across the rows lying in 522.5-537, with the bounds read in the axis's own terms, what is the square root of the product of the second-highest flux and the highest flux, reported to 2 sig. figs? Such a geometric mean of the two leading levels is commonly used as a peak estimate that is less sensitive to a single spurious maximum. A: 29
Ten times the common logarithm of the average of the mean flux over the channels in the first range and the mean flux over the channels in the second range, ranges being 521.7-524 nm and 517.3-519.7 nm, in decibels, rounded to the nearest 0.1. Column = 12.9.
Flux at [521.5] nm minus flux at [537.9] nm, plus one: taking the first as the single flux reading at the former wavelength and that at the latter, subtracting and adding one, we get -9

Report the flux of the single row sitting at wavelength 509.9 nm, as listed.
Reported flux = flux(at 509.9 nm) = 17.53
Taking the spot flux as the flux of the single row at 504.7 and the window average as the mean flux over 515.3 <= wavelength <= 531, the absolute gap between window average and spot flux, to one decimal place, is 1.8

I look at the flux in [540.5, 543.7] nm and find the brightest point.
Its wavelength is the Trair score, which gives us 541.9 nm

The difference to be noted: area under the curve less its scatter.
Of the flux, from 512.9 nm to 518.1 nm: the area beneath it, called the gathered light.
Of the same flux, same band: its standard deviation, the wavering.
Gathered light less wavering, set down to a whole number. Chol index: 85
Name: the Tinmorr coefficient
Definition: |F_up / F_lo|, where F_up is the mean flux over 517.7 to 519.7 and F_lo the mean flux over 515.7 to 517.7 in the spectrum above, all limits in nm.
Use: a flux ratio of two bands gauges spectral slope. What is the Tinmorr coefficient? 0.98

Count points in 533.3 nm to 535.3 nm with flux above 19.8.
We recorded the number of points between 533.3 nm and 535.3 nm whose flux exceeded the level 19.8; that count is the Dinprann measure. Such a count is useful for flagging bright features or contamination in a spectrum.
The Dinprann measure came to 5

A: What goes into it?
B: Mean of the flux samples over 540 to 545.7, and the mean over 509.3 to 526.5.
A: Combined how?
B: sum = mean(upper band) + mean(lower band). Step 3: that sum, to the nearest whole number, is 47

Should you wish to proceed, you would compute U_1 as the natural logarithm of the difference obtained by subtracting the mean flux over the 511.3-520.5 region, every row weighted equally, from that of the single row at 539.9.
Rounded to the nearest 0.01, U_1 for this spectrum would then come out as 2.36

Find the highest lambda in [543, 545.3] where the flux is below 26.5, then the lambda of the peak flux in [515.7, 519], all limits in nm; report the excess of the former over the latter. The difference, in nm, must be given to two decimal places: 29.20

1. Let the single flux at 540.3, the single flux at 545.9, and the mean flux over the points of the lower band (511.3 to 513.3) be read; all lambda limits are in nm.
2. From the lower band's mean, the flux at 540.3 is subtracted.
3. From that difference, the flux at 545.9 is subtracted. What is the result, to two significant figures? -35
